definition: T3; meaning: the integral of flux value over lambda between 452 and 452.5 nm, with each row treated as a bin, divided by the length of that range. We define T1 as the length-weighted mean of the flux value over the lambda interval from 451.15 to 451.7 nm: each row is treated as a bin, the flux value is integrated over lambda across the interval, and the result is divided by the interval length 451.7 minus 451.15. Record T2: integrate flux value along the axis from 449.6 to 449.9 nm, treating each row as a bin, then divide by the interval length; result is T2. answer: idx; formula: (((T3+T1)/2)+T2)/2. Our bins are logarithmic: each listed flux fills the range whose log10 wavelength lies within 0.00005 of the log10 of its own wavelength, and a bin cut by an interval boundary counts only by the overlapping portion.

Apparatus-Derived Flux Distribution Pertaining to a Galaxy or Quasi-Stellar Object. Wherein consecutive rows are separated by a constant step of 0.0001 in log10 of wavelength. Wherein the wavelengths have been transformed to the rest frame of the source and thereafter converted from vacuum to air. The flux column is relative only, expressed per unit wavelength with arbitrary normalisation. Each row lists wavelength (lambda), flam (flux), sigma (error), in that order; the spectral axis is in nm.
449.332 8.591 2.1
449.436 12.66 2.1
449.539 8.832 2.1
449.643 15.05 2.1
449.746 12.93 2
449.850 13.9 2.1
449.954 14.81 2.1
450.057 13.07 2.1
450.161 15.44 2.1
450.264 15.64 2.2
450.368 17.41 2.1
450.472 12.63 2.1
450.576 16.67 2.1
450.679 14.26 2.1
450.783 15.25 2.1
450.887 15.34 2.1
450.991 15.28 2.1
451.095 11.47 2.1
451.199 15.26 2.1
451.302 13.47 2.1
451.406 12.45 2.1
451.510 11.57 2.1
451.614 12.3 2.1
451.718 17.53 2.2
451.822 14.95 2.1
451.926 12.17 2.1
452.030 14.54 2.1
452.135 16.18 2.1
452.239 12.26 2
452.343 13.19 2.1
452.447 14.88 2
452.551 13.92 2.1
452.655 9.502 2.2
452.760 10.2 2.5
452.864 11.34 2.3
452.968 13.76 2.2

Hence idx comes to 13.8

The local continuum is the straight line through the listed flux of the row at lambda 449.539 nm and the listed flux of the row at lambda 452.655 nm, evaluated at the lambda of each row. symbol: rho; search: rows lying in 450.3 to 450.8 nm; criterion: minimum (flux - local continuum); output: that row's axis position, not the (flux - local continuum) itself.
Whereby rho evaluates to 450.472 nm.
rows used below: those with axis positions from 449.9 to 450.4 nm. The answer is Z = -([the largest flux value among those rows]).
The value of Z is -17.4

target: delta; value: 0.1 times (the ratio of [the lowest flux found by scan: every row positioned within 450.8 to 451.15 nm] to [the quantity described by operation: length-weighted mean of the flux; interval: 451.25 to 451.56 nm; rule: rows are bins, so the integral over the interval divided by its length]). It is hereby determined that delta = 0.091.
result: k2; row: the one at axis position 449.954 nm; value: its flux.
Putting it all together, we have 14.81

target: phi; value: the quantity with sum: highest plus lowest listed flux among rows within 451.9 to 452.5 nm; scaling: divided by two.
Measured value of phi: 14.2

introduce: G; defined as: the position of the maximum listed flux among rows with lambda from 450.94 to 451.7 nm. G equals 450.991 nm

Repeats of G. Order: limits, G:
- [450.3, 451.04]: 450.368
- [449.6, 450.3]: 450.264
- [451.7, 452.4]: 451.718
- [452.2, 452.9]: 452.447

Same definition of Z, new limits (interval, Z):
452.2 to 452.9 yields -14.9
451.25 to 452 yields -17.5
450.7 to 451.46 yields -15.3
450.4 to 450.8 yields -16.7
